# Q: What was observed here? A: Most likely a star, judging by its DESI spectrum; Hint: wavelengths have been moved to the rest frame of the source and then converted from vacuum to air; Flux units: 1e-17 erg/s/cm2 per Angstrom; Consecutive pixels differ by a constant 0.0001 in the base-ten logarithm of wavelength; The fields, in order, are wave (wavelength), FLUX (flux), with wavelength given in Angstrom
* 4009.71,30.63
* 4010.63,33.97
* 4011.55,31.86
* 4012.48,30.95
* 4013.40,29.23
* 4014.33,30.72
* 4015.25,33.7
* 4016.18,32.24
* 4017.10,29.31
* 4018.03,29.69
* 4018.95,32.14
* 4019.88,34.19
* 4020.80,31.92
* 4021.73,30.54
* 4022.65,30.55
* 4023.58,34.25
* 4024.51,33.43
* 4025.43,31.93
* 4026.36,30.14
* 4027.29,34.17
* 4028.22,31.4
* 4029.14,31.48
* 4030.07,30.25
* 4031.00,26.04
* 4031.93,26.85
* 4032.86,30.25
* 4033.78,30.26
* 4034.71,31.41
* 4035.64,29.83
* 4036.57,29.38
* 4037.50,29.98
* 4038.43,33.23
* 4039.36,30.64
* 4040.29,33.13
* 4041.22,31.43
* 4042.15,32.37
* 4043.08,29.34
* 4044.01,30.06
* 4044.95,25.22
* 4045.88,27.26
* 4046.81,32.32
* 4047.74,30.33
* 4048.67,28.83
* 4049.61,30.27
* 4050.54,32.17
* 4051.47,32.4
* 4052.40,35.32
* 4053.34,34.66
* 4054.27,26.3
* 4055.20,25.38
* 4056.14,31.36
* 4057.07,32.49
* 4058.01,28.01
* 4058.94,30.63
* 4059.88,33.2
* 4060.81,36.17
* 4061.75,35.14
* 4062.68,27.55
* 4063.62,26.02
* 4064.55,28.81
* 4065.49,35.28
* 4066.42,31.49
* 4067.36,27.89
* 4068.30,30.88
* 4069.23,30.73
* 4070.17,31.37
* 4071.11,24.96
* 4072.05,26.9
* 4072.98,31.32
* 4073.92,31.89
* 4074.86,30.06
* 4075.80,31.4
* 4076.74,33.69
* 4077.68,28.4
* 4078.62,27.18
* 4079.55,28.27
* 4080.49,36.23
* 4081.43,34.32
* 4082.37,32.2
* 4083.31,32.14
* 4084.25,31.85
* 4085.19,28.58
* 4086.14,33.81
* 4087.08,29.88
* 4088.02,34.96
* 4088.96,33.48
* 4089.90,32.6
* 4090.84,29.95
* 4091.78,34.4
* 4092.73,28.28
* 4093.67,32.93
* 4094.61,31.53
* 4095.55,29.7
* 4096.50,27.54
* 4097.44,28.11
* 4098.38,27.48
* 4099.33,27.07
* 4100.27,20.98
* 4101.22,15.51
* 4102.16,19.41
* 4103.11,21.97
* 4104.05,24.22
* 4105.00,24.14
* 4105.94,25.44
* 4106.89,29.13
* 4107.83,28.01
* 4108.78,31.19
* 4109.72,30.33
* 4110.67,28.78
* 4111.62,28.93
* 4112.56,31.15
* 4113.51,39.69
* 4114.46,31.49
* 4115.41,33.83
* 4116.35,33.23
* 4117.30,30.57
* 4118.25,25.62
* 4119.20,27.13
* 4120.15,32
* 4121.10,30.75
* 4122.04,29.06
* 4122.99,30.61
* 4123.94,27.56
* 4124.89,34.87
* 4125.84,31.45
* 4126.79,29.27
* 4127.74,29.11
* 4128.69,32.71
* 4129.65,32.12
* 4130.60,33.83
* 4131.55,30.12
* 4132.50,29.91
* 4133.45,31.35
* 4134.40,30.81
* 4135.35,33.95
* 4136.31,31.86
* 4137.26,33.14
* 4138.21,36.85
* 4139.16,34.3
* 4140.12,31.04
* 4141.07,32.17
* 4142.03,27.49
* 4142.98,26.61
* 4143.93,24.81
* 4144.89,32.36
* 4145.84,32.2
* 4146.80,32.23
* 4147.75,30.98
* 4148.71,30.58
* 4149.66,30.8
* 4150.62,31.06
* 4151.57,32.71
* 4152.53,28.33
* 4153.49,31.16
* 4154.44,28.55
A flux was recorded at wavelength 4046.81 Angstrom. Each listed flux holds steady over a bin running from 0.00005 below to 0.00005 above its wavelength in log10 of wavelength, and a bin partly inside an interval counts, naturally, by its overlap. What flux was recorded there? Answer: 32.32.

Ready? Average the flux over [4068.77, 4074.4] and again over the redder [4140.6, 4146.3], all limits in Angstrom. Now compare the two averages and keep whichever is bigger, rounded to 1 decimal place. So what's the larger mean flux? 29.5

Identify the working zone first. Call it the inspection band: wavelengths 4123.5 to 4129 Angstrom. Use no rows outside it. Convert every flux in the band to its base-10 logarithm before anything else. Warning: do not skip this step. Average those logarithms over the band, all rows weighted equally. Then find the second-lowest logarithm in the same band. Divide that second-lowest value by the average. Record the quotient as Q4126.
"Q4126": 0.984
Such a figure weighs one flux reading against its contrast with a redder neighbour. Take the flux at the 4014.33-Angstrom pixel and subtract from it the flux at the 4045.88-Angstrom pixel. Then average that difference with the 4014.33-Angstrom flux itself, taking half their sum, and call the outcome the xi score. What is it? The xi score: 17.1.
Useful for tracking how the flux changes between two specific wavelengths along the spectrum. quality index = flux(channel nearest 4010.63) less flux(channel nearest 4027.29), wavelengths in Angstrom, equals 0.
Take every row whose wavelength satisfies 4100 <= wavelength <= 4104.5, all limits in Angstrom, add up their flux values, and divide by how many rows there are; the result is 20.4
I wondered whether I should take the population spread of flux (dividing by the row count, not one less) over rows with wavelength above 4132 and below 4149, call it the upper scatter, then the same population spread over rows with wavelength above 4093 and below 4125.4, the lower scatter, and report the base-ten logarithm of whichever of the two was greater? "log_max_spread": 0.661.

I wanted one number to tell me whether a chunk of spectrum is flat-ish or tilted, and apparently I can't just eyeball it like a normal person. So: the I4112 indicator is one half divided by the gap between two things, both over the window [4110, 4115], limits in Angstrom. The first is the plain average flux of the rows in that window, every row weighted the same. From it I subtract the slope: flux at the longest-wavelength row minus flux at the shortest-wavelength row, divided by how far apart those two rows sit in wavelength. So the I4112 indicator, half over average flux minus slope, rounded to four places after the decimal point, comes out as 0.0160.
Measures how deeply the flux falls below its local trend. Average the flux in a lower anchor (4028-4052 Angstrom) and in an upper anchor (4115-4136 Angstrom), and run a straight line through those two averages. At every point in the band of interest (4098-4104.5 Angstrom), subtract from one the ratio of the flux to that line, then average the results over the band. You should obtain 0.27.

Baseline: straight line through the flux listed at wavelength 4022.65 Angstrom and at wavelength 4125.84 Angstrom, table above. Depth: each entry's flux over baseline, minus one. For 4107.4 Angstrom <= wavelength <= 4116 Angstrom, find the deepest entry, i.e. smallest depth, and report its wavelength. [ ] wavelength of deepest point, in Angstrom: 4107.83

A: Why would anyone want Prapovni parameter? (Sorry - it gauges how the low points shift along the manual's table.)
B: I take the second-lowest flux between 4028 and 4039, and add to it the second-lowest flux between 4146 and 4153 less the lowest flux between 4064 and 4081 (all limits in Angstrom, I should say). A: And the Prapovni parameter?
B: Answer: 32.5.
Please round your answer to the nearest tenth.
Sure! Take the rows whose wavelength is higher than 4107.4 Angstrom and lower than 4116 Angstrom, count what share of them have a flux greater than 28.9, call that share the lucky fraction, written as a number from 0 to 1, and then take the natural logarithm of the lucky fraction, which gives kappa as -0.3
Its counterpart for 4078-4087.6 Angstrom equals -0.4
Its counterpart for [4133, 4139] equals 0.0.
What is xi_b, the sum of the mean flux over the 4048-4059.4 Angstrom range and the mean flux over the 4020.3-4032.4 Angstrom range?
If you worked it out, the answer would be 61.6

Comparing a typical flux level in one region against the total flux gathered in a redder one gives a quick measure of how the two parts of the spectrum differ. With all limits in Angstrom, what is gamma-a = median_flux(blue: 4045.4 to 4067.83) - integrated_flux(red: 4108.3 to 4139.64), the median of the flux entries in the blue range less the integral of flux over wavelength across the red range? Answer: -954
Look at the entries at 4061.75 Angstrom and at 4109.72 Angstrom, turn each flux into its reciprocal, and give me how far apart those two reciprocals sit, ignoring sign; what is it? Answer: 0.0045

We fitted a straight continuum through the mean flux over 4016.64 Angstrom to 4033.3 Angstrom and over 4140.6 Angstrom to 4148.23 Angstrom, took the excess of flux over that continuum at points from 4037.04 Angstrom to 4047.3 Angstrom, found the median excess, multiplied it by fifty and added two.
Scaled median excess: -10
